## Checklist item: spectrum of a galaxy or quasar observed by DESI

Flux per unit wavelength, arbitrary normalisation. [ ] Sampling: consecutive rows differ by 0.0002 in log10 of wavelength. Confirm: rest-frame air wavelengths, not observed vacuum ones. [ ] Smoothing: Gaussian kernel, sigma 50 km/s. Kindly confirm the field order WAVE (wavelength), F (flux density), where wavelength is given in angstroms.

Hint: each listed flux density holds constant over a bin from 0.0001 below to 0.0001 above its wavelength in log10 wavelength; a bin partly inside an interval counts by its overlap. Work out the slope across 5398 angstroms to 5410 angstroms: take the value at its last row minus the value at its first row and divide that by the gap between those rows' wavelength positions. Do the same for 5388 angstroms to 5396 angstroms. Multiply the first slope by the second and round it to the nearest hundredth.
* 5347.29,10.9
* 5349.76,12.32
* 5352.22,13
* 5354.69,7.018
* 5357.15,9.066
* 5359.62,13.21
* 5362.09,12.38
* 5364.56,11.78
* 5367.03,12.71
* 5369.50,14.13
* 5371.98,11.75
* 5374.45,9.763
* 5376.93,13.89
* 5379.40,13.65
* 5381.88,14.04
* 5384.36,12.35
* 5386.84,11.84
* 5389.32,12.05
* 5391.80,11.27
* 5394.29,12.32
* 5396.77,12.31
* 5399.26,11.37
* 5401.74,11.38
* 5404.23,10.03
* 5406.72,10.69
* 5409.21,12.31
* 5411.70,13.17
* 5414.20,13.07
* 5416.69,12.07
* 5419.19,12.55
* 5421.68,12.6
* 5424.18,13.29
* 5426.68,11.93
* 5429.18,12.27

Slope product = 0.01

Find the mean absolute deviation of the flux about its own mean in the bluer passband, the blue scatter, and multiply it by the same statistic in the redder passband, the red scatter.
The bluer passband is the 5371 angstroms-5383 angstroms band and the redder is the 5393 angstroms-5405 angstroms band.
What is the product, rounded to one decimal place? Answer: 1.0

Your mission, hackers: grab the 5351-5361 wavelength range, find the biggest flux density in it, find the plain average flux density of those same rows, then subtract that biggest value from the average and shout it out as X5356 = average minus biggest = -2.6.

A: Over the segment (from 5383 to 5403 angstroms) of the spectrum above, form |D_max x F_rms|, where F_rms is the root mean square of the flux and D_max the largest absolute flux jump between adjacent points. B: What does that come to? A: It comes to 12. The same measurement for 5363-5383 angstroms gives 53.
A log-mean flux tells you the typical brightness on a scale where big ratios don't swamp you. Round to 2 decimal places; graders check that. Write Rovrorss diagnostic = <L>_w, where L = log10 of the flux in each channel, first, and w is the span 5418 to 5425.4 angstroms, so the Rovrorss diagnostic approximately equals 1.11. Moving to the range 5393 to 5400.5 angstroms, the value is 1.08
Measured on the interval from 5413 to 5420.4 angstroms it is 1.10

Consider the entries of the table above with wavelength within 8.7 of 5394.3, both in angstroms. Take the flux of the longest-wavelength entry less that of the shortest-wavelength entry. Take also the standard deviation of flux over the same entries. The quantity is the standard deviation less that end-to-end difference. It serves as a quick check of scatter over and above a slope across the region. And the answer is 0.9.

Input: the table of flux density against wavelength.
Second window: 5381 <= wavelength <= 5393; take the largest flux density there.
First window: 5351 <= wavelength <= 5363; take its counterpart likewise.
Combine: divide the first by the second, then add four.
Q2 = 4.94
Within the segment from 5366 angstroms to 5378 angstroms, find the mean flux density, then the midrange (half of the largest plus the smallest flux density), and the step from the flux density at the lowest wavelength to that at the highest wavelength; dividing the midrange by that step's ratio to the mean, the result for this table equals 126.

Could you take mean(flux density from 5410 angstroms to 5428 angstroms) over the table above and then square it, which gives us 160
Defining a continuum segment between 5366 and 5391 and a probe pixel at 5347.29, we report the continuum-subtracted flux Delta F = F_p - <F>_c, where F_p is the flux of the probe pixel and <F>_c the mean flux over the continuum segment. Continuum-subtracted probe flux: -1.7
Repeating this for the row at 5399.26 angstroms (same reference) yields -1.2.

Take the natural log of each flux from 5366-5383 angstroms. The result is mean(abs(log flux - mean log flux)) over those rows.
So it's 0.10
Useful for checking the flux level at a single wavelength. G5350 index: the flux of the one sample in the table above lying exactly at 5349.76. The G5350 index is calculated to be 12.32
